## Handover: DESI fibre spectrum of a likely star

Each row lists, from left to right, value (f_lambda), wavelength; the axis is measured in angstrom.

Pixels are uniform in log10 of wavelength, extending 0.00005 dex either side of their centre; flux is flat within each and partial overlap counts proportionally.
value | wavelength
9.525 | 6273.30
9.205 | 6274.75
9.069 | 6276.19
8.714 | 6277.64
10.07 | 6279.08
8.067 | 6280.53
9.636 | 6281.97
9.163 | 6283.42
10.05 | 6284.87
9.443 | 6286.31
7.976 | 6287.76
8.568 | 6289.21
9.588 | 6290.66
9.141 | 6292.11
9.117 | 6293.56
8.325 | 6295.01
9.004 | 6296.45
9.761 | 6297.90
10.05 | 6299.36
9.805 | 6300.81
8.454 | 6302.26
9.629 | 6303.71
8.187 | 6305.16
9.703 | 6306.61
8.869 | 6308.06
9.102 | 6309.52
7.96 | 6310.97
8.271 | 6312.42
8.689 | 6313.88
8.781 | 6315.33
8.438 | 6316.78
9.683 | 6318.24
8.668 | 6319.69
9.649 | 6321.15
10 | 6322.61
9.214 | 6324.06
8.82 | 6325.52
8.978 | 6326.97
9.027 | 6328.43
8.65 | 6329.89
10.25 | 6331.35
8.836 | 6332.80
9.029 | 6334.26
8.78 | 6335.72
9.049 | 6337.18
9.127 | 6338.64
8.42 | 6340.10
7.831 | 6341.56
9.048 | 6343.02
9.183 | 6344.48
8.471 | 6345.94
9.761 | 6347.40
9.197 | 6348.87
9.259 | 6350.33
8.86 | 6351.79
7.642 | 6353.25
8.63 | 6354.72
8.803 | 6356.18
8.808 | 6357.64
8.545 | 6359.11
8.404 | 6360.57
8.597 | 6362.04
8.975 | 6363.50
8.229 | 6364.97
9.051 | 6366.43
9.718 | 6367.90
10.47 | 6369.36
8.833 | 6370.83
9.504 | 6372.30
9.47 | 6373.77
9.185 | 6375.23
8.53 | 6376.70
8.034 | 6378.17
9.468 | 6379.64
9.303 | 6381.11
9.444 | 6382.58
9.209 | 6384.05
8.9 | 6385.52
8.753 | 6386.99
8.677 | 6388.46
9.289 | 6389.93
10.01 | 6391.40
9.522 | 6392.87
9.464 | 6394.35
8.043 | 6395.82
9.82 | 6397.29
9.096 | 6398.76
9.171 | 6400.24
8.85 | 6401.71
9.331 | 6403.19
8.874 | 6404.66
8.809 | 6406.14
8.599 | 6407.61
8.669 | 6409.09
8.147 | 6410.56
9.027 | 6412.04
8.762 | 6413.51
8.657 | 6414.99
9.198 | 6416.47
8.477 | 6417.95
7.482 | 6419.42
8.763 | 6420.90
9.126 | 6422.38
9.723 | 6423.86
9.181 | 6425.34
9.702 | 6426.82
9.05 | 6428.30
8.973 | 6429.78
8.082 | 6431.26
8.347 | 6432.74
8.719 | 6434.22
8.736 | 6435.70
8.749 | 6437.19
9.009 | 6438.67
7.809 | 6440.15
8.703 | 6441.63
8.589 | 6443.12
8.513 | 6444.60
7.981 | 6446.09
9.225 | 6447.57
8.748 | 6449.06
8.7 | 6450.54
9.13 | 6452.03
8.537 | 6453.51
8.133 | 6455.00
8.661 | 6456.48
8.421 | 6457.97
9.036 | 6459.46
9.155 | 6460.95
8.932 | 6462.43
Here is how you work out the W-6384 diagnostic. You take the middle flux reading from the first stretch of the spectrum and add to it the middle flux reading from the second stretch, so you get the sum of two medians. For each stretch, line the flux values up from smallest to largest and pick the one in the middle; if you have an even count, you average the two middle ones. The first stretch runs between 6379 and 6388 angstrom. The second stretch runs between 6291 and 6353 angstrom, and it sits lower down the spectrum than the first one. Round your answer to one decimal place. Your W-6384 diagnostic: 18.3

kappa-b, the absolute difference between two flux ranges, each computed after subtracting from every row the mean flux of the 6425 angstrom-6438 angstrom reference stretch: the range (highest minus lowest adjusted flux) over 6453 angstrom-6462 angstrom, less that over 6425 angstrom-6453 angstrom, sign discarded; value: 0.87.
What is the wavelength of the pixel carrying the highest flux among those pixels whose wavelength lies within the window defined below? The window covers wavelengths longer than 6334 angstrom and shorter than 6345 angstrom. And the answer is 6344.48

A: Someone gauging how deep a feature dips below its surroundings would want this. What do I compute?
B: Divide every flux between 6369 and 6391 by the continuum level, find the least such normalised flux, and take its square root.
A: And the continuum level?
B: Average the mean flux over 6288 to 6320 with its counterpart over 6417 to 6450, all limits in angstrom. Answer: 0.953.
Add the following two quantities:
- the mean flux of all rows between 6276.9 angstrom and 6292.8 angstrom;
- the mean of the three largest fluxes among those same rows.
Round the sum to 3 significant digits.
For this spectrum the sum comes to 19.0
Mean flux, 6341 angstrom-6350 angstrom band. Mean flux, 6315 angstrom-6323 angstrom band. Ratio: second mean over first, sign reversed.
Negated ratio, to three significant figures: -1.03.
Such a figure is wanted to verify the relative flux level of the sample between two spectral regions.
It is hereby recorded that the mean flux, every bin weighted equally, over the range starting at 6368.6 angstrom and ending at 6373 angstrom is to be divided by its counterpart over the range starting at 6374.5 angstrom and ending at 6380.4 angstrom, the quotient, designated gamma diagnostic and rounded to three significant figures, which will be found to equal 1.09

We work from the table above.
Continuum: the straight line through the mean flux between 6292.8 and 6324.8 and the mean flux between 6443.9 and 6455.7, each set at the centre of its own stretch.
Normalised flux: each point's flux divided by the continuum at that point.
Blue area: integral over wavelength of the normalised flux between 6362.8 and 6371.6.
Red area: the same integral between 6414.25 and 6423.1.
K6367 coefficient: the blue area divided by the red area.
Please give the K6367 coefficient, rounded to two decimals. 1.04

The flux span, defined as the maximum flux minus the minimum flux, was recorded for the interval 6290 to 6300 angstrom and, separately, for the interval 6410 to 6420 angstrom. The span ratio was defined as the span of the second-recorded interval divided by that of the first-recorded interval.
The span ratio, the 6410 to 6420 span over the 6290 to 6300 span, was 1.0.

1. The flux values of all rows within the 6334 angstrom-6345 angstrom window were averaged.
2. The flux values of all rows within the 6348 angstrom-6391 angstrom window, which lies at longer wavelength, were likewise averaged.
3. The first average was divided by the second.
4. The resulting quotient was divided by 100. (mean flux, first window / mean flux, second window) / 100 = 0.0098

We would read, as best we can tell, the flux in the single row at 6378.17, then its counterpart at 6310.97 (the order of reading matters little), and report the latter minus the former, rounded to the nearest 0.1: -0.1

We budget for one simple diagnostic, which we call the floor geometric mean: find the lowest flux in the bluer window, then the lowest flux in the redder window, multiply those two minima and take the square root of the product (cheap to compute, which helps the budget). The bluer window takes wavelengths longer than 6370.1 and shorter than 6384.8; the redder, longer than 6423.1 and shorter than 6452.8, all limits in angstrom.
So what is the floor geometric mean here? 7.92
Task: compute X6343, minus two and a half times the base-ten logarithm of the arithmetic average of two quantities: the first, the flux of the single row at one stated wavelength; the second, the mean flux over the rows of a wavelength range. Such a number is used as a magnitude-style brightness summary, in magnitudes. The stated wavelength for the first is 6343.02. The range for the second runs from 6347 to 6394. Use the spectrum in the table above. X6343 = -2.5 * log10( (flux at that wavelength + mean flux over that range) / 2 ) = -2.39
